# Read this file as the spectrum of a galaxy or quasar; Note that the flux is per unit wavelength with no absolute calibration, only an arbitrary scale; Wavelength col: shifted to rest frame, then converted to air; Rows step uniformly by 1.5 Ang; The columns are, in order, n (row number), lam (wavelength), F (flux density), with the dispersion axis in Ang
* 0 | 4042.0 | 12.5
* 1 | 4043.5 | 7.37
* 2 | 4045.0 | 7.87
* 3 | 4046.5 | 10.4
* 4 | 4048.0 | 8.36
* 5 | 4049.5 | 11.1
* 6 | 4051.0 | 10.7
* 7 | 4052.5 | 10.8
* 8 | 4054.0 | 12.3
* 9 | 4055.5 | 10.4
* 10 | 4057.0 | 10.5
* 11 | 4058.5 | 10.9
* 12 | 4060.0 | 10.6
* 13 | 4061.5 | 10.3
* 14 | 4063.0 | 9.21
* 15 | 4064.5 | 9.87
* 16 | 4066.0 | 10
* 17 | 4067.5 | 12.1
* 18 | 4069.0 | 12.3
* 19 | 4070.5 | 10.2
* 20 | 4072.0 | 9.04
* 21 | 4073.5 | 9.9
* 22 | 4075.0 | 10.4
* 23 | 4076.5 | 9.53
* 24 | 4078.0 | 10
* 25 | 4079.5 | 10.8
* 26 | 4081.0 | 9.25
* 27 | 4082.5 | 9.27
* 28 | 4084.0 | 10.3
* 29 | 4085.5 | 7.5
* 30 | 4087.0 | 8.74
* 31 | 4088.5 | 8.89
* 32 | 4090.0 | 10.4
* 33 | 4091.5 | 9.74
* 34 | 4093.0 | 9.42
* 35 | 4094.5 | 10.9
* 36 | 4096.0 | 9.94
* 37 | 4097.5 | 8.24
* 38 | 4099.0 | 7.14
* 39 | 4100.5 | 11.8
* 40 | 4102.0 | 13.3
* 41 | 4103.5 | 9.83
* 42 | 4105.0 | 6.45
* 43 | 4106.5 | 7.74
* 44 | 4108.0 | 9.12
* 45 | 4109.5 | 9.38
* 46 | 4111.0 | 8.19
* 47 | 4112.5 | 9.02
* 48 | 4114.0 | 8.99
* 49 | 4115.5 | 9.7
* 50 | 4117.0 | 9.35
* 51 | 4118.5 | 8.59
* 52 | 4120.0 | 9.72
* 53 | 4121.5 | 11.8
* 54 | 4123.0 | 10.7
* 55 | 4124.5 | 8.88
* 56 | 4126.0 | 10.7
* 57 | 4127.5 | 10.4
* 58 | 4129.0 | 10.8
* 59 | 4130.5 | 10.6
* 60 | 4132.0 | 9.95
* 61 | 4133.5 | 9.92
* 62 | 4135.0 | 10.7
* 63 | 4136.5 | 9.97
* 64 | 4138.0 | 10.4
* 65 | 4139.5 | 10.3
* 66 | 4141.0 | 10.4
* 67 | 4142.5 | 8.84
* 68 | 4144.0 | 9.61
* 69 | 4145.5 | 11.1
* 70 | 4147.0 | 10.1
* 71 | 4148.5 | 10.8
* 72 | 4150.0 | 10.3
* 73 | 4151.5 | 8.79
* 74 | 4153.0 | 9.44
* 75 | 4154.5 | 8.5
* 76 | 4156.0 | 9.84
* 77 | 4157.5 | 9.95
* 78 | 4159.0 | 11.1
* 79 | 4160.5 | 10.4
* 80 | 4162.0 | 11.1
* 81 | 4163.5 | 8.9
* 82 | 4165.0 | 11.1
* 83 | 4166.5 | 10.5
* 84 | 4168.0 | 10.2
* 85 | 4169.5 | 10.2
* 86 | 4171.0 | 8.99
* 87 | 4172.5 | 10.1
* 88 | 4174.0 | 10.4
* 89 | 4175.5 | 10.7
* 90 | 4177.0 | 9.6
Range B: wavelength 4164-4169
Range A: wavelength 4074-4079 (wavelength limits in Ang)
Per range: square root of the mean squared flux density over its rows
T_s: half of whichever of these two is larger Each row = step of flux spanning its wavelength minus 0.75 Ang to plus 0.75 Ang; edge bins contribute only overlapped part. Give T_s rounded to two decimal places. 5.30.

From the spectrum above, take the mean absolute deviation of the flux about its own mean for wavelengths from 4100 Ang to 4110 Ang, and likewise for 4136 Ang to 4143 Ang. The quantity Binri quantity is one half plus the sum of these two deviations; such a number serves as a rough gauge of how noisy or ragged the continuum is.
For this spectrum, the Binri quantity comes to 2.66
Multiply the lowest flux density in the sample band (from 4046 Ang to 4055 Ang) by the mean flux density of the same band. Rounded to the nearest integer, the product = 89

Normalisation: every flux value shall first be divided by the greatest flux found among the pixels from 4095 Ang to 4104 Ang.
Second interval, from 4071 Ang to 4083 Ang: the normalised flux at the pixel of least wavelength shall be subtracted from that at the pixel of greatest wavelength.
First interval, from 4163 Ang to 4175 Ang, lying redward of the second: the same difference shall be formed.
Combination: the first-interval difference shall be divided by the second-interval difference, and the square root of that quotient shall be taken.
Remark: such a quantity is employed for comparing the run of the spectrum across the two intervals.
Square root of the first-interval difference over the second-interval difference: 2.6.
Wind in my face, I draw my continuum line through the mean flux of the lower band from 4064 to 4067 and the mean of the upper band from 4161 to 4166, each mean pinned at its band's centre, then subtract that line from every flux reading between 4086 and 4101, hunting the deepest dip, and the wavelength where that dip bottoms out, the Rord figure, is 4099.0 Ang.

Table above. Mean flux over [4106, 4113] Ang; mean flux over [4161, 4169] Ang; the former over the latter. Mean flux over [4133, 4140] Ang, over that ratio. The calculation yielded 12.2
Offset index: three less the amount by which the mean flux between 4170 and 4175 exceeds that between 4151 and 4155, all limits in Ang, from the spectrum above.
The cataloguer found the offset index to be 2.1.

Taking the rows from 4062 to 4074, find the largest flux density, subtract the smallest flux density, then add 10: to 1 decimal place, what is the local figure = 13.3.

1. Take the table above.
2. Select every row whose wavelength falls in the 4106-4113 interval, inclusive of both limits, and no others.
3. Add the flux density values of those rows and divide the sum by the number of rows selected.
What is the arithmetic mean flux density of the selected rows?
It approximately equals 8.7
